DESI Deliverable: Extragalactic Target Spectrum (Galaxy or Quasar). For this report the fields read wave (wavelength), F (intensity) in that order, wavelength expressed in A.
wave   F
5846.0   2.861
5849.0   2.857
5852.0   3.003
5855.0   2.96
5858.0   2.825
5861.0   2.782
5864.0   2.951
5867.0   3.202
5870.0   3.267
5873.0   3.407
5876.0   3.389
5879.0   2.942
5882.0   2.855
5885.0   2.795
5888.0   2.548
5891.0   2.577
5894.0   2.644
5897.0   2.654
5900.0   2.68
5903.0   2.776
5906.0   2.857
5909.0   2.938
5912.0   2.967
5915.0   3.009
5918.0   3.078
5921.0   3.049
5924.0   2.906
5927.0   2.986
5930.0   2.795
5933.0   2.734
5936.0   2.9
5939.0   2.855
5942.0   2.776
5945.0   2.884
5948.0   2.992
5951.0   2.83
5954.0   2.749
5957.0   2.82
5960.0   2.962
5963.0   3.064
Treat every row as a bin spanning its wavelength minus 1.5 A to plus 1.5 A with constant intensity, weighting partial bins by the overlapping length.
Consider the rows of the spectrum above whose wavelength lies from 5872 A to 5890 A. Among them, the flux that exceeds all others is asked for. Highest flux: 3.407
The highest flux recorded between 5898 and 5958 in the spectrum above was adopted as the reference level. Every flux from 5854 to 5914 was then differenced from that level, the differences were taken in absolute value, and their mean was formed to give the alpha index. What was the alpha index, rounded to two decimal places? 0.27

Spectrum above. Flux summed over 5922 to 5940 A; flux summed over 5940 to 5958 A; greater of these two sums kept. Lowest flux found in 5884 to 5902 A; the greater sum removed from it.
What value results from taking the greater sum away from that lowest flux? -14.6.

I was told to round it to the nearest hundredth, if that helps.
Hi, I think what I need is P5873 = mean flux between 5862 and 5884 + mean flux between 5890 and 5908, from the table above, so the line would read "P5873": 5.84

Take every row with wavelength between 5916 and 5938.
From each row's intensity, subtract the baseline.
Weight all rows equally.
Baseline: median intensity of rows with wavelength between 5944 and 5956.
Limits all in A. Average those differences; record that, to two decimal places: 0.06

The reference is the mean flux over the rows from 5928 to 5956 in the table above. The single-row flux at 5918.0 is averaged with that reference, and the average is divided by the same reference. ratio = 1.04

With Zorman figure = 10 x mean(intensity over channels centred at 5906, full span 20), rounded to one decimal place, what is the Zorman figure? 28.4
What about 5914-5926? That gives 30.1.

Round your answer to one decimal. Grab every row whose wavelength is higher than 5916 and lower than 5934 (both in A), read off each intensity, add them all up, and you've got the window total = 17.5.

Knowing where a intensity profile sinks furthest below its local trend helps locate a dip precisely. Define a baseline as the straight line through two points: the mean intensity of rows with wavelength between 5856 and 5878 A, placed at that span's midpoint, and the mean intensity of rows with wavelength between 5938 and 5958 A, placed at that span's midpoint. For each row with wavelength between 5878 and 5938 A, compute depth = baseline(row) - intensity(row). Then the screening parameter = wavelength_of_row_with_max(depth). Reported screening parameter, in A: 5888.0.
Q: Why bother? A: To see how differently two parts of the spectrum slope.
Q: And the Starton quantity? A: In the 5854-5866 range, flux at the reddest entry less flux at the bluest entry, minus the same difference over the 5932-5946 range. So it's -0.16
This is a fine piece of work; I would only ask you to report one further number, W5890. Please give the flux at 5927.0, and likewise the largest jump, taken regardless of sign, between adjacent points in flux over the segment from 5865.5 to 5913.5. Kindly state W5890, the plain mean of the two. 1.72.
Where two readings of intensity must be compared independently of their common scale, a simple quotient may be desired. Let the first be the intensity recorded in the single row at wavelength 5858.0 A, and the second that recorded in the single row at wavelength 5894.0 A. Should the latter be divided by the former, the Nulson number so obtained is 0.94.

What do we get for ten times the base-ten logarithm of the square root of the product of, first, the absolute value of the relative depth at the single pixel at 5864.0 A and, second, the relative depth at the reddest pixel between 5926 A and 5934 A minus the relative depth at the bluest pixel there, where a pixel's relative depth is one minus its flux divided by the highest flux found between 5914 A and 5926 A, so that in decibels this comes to -12.4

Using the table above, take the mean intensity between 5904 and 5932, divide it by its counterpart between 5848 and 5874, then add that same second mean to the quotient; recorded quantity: 4.00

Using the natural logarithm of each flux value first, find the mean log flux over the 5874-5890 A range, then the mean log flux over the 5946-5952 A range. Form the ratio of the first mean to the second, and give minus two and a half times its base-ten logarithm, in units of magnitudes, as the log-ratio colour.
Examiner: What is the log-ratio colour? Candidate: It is 0.006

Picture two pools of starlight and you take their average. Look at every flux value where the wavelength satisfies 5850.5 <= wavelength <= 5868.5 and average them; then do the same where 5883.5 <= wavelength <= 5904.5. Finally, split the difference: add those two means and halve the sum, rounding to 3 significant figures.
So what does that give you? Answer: 2.81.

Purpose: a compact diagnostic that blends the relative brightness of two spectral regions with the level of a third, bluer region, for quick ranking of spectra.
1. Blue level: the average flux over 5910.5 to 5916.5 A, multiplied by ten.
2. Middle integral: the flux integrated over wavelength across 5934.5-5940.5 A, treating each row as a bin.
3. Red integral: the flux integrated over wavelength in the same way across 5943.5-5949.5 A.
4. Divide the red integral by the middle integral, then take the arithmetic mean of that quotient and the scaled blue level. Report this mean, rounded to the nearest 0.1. 15.5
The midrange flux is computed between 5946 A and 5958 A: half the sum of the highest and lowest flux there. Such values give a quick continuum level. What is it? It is 2.87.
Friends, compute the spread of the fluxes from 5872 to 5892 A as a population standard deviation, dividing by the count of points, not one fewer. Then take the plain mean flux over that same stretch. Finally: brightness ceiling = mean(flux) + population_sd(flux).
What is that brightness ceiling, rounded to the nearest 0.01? 3.25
